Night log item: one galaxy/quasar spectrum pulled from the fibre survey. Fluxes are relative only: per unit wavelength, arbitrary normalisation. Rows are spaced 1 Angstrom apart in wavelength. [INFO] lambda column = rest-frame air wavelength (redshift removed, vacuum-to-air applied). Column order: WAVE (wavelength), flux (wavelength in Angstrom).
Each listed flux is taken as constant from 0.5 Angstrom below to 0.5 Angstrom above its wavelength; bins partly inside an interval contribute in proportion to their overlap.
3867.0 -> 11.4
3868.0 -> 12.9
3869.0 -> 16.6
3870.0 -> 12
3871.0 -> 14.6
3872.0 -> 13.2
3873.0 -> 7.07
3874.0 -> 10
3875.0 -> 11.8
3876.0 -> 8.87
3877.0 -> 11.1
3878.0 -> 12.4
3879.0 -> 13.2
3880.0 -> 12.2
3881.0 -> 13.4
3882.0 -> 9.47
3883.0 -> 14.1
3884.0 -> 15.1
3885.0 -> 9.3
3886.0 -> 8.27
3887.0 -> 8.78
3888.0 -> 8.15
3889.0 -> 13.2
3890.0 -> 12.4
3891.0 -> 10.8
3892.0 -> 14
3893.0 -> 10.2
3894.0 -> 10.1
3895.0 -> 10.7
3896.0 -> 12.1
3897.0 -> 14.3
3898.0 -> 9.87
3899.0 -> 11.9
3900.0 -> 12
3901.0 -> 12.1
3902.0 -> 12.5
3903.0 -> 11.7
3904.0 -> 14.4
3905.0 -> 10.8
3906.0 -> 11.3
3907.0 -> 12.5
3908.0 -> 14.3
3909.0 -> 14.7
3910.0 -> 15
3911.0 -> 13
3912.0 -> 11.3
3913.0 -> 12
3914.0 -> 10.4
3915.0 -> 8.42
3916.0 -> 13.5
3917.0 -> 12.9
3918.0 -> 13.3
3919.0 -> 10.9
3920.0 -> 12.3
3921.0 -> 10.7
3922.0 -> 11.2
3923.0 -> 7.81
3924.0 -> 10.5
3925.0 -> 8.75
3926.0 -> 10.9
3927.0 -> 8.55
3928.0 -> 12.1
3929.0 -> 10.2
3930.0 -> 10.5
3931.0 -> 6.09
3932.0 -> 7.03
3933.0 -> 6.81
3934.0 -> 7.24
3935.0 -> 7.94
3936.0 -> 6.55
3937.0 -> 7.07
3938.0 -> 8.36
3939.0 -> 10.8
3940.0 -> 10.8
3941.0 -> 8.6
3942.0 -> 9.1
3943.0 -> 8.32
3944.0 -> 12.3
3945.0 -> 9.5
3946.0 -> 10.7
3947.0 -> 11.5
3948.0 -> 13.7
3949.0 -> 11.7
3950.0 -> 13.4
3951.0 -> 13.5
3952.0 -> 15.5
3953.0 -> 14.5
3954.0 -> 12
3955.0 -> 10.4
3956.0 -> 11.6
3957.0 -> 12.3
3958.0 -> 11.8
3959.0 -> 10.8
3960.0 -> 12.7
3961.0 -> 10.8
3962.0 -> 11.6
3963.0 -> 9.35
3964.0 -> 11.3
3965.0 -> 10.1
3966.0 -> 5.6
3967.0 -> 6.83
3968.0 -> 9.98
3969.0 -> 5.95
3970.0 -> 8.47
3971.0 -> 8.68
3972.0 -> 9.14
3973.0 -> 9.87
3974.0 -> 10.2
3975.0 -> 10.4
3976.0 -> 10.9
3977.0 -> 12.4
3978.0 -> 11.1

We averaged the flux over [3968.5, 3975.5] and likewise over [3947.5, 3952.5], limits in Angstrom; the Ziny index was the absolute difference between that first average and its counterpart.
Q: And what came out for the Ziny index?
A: 4.6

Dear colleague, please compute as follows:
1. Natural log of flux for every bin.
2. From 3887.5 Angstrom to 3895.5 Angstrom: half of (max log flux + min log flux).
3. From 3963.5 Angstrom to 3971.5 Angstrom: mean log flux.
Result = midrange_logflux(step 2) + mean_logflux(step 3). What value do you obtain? 4.46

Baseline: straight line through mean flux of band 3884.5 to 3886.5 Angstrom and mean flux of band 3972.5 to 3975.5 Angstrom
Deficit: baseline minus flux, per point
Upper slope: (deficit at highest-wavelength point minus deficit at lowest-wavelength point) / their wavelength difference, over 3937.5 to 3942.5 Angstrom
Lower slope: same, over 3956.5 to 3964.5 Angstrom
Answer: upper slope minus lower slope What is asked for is -0.3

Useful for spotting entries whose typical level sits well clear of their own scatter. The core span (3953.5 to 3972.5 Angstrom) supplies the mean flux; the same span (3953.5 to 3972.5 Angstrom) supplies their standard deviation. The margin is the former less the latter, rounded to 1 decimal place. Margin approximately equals 7.9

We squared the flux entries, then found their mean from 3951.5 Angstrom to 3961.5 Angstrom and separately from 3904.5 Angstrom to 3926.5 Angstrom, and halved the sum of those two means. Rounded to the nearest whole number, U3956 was 146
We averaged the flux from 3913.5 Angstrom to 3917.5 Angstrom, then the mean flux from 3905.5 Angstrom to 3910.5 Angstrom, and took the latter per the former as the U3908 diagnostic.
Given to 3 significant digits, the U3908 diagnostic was 1.20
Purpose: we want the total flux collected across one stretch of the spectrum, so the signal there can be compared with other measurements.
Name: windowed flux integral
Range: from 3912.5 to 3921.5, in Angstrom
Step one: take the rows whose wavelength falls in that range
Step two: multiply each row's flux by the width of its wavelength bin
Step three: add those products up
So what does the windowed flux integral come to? 104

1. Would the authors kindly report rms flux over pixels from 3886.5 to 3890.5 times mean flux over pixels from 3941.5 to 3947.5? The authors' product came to 111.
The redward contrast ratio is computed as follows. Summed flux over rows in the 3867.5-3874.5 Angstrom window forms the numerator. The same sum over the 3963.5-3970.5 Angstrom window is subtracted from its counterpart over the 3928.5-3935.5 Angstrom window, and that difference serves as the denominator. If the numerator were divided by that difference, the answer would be -36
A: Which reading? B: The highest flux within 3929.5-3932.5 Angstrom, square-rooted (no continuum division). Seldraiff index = 3.2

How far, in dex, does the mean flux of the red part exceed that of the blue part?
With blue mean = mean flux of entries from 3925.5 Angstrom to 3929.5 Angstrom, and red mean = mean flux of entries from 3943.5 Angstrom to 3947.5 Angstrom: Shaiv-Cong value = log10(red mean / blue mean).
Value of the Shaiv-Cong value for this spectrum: 0.023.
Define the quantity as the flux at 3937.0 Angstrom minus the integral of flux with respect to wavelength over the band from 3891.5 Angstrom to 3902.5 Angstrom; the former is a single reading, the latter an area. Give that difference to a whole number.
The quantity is -123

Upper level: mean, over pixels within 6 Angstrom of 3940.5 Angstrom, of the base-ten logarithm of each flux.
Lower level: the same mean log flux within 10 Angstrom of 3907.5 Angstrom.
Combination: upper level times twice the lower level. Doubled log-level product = 2.07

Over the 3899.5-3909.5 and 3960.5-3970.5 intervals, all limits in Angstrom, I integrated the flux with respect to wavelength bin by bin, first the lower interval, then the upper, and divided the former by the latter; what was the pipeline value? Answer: 1.4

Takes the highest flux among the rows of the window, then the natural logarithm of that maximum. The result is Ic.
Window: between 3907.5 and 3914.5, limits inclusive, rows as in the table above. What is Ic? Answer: 2.71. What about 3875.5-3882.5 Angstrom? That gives 2.60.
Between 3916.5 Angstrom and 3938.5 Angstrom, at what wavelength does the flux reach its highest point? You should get 3918.0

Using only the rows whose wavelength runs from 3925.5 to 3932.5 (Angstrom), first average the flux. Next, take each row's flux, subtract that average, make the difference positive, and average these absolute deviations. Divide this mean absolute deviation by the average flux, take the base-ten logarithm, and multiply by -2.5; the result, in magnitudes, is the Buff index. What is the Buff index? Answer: 1.8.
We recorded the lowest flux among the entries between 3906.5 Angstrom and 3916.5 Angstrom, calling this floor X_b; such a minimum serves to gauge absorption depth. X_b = 8.42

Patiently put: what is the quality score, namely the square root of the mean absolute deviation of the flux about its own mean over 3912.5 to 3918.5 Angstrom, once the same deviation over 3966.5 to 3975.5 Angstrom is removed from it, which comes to 0.600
